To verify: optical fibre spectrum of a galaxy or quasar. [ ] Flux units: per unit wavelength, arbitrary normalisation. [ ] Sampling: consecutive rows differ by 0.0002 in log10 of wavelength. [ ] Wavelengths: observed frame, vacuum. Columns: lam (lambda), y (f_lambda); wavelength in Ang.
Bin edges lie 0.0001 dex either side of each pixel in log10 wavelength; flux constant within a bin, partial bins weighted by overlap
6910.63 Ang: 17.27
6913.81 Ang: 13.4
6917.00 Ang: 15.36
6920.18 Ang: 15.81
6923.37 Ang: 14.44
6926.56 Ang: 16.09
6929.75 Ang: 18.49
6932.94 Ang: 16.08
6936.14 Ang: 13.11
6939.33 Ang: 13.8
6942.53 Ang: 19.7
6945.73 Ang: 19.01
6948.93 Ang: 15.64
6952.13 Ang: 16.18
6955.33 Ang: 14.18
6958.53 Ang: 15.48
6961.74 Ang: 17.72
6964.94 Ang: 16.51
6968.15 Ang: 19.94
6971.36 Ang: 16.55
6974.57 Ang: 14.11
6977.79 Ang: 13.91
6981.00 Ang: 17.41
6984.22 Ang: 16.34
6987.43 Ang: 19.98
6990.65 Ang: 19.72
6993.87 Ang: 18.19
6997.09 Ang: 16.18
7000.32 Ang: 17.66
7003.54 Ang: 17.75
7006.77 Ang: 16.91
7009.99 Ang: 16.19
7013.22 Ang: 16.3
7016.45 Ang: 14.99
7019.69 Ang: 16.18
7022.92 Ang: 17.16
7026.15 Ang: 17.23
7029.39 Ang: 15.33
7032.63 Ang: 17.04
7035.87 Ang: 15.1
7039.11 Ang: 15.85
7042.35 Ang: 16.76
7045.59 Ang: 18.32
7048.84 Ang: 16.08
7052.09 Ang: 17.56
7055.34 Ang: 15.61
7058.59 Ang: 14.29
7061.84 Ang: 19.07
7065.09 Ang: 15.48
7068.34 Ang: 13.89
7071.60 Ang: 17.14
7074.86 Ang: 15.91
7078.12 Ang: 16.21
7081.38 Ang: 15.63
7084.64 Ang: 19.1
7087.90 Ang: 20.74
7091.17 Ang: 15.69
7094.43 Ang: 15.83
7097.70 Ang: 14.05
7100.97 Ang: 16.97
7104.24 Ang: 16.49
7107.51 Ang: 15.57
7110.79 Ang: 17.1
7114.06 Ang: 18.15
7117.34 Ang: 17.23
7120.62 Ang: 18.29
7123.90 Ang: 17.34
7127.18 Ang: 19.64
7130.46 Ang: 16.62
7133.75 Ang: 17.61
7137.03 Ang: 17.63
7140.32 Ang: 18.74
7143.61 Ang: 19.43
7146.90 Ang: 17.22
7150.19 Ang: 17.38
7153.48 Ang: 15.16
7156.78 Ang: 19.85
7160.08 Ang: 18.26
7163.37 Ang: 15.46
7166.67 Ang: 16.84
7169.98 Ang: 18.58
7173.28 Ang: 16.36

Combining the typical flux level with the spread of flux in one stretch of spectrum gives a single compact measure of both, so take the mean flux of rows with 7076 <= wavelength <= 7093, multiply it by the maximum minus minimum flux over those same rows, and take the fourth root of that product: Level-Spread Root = 3.07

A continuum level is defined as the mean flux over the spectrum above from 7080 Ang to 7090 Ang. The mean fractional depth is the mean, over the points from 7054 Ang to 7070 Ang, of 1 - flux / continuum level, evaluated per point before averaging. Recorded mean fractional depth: 0.15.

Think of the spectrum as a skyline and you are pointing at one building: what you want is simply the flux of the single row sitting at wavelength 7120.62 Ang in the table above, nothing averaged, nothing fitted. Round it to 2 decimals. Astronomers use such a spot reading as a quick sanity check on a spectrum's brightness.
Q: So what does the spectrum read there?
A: 18.29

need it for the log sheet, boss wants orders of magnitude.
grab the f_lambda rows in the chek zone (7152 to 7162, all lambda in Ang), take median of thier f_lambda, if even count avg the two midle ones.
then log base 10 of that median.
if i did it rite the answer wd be 1.26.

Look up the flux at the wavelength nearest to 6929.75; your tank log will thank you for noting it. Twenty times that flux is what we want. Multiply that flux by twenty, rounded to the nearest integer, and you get 370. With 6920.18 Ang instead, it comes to 316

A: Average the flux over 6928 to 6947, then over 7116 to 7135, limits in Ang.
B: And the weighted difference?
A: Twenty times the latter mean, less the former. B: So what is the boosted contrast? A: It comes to 339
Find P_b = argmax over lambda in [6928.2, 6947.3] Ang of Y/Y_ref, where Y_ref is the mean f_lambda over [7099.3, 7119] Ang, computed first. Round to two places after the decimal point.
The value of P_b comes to 6942.53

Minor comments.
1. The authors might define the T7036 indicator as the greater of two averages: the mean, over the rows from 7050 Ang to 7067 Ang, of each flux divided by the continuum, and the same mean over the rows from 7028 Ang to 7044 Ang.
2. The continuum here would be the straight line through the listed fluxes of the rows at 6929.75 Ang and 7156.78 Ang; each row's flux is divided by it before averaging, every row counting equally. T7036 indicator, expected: 0.85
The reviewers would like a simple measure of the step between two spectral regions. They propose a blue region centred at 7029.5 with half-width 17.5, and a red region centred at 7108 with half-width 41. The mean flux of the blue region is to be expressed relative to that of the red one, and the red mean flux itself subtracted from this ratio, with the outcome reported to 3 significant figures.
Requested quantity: -16.2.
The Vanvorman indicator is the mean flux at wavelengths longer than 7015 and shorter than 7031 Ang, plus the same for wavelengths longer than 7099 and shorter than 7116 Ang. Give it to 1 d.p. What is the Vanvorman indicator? 33.0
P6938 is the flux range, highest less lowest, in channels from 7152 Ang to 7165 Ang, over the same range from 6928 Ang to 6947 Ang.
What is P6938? 0.7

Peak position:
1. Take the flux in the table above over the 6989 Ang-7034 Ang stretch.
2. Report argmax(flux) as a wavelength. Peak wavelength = 6990.65 Ang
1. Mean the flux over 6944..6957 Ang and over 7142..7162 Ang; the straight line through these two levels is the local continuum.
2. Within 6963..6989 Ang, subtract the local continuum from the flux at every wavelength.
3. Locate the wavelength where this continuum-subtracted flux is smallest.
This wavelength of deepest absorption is 6977.79 Ang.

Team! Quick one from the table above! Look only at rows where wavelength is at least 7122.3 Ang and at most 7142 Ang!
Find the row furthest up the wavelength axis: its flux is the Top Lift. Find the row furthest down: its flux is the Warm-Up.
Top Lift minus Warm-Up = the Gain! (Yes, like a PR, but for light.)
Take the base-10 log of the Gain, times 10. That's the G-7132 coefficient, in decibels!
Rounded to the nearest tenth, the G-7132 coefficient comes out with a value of 1.5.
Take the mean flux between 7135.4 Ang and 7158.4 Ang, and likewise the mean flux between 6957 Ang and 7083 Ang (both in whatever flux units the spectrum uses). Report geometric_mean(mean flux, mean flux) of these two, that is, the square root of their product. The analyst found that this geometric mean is 17.2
